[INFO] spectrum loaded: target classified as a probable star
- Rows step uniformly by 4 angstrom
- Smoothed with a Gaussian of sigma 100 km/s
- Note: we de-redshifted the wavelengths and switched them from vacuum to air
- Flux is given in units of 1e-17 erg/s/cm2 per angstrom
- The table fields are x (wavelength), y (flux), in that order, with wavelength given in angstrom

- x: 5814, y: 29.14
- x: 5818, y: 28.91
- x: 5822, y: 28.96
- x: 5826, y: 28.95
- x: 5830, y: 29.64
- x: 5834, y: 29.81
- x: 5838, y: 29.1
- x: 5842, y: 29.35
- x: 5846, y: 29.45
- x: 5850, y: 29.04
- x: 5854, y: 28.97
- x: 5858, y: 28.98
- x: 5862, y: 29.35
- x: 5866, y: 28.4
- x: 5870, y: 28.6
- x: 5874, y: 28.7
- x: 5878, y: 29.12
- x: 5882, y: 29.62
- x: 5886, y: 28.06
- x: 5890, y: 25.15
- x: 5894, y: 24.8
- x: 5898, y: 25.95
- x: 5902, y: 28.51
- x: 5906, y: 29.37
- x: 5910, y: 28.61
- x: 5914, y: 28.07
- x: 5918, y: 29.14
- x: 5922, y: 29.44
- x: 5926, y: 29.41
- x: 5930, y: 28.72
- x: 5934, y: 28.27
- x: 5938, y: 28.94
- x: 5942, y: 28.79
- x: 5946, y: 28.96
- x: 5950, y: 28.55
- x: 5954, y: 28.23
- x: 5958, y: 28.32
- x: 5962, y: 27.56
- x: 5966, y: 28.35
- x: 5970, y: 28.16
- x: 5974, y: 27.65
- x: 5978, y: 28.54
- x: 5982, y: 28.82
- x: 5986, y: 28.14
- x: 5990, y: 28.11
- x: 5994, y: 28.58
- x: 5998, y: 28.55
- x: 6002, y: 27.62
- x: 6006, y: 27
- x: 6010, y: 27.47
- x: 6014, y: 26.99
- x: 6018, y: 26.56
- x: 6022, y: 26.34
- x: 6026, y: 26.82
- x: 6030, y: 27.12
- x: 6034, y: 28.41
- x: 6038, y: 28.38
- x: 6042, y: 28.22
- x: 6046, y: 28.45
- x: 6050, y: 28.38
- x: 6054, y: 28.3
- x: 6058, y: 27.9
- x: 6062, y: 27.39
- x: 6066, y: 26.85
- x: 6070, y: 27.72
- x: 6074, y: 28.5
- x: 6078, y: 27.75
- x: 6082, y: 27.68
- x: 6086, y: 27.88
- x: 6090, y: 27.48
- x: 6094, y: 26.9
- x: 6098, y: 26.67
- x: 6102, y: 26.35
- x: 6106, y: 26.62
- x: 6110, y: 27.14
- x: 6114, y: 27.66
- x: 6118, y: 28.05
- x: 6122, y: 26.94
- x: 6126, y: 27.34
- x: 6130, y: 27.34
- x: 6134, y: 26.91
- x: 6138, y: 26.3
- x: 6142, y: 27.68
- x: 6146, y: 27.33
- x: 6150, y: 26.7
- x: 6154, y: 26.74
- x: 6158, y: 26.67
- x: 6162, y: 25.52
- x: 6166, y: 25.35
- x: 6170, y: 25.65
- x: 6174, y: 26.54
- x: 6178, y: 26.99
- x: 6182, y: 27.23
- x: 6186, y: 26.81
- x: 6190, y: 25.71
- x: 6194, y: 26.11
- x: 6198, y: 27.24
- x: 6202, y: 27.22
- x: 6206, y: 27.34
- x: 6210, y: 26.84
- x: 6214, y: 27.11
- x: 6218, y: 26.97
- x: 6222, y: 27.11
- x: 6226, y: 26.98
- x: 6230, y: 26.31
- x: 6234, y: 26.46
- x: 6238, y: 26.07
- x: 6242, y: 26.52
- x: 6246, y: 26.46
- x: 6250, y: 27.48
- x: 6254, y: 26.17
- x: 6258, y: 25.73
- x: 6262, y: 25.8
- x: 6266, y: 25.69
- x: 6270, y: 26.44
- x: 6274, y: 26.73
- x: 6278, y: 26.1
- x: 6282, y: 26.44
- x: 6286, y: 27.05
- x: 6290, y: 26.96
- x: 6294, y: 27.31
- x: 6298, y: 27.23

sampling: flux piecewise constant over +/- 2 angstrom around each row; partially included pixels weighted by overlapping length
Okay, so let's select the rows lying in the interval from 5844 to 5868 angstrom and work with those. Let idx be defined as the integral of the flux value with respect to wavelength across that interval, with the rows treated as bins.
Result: 697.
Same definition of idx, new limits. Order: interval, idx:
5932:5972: 1137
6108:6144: 981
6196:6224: 759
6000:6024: 648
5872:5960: 2491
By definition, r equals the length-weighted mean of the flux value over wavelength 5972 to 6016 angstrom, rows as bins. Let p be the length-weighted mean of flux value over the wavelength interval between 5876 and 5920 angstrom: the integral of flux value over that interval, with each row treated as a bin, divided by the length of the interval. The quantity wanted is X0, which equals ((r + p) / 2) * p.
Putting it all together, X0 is 777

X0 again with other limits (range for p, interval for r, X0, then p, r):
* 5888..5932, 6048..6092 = 778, 27.9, 27.8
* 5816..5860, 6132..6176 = 813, 29.2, 26.5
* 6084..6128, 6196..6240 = 735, 27.2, 26.9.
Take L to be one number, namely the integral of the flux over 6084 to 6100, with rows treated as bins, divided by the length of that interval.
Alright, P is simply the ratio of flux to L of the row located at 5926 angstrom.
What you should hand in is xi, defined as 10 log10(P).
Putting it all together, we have 0.33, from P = 1.08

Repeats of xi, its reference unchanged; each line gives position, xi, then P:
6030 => -0.02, 1.00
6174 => -0.11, 0.97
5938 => 0.26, 1.06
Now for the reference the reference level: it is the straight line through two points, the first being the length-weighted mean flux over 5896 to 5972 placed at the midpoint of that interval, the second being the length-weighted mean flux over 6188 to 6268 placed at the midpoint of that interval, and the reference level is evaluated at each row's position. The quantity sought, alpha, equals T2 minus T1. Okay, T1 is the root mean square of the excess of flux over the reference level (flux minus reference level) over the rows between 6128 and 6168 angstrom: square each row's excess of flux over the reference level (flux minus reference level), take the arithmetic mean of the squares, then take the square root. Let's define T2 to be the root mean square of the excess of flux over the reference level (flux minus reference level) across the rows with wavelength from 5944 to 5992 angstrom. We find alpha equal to -0.41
